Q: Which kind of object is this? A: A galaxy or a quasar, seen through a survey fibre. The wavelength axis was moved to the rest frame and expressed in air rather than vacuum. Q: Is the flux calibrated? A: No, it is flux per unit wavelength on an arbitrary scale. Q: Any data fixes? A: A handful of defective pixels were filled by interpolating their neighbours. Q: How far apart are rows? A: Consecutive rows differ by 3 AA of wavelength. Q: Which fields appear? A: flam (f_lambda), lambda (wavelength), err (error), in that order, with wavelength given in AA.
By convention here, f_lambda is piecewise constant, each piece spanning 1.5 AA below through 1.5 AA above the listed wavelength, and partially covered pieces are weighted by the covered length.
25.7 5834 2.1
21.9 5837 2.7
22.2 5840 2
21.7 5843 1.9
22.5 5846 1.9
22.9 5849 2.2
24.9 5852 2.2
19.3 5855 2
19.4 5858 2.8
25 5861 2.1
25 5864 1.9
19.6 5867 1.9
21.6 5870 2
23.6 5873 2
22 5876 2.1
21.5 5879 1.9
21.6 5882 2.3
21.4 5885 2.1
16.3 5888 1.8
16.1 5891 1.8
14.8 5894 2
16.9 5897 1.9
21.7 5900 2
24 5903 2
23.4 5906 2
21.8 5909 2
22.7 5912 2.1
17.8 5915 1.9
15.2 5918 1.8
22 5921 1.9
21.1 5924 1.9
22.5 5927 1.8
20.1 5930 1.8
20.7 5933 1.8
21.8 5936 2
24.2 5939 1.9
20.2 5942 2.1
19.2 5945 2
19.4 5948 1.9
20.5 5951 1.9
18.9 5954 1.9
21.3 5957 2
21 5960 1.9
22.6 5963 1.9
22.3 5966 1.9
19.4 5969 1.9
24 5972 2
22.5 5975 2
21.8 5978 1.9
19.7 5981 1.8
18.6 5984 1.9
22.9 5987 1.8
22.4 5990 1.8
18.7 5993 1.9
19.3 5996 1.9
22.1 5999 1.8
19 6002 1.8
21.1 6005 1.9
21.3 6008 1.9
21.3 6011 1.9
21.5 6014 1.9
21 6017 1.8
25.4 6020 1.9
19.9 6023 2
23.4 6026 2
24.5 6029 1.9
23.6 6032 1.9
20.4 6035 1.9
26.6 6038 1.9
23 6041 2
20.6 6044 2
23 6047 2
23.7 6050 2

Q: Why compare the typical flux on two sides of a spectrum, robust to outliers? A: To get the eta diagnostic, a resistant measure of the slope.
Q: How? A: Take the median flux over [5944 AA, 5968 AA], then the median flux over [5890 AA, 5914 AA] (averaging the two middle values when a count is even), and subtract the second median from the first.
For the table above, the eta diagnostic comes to -1.0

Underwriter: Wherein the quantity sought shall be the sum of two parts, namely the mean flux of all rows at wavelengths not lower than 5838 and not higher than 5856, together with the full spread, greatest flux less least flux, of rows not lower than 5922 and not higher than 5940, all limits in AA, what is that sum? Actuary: 26.4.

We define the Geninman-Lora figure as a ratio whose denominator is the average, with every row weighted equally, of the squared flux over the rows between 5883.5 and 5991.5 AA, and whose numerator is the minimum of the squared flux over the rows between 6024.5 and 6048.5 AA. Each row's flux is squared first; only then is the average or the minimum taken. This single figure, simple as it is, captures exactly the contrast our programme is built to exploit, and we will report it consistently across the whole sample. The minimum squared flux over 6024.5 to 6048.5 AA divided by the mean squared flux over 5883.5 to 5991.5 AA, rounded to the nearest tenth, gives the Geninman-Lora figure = 1.0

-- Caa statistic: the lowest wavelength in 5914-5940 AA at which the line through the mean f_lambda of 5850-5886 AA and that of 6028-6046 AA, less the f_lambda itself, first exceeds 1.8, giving 5915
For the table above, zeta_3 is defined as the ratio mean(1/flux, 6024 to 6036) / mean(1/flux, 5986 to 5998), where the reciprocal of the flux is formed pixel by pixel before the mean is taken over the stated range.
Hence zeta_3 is 0.90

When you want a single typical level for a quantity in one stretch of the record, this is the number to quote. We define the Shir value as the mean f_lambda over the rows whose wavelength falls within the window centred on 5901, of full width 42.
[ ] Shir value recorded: 19.7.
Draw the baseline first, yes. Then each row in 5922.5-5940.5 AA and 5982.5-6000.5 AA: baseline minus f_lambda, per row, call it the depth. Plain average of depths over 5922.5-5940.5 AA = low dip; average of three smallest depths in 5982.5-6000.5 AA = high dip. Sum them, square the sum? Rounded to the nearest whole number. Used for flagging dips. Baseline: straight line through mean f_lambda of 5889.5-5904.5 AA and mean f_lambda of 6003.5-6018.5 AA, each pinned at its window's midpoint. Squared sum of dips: 15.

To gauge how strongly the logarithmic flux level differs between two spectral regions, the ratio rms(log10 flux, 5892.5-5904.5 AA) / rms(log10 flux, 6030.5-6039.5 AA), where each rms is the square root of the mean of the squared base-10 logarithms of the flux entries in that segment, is 0.94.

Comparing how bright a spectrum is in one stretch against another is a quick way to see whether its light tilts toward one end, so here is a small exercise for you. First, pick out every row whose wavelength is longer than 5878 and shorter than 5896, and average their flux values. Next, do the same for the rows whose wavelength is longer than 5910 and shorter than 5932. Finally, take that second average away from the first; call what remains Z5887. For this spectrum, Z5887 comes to -2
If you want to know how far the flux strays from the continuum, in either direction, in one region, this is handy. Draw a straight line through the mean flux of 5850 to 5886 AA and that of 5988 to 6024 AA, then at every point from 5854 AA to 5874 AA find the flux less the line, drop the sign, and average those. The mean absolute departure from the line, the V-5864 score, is 2.3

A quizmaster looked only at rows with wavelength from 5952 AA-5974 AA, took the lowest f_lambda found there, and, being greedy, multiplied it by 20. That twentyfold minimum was 378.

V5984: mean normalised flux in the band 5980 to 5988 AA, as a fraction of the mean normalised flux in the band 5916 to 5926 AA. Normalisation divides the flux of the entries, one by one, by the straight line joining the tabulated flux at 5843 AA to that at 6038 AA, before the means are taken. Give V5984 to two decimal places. 0.98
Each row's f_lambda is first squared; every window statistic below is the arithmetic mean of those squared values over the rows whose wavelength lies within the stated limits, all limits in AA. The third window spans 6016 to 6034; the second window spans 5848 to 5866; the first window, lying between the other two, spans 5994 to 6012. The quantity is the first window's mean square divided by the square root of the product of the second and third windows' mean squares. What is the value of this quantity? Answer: 0.81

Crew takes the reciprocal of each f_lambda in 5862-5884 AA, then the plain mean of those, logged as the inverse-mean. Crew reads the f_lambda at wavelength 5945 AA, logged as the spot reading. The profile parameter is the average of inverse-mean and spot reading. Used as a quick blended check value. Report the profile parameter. 10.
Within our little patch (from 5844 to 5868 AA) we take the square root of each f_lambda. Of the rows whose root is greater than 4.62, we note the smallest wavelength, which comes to 5846 AA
